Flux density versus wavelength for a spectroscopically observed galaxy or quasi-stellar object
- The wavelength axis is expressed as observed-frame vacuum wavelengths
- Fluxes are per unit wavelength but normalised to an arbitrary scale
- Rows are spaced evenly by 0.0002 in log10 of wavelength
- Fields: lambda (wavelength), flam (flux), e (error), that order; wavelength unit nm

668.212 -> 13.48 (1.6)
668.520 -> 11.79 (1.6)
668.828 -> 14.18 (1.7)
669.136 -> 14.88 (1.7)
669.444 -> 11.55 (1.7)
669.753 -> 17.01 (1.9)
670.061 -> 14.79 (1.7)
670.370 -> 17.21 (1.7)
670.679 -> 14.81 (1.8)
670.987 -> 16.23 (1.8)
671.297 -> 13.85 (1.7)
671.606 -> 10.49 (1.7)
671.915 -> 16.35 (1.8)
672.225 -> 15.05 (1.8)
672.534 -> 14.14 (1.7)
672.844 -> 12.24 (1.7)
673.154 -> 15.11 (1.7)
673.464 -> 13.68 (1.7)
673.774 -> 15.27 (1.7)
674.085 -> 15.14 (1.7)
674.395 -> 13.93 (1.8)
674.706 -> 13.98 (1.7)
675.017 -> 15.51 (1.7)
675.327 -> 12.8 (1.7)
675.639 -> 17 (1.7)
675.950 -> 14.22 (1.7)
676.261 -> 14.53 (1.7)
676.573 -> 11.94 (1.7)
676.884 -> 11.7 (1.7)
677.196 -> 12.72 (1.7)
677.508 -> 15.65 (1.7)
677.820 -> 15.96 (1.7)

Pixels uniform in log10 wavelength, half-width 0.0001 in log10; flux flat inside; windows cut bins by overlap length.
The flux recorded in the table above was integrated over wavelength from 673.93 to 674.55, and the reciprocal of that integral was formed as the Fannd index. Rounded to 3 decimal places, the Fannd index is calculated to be 0.111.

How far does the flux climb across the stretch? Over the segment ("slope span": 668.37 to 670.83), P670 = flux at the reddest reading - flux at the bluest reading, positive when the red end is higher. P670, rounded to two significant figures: 3.0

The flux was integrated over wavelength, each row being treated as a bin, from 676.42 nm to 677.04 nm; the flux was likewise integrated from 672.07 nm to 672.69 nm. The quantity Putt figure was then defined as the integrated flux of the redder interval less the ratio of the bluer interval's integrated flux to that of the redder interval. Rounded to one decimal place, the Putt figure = 6.1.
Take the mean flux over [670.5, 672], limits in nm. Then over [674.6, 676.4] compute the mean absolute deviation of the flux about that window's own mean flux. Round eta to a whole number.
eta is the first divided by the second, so 14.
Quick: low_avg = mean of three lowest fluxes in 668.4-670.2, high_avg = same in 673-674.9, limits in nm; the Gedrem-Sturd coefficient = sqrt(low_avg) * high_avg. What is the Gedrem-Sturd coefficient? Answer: 49.0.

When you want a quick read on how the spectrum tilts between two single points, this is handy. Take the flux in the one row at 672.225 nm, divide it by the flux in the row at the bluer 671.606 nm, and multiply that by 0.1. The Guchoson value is 0.143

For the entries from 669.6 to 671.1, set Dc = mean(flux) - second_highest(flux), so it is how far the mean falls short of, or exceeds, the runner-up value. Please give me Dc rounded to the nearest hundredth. -1.00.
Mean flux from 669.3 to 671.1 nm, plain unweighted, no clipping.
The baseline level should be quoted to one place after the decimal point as 15.3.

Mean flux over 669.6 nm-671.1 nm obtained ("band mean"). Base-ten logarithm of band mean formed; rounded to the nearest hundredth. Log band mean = 1.20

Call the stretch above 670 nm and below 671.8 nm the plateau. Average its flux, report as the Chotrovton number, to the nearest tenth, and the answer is 14.6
